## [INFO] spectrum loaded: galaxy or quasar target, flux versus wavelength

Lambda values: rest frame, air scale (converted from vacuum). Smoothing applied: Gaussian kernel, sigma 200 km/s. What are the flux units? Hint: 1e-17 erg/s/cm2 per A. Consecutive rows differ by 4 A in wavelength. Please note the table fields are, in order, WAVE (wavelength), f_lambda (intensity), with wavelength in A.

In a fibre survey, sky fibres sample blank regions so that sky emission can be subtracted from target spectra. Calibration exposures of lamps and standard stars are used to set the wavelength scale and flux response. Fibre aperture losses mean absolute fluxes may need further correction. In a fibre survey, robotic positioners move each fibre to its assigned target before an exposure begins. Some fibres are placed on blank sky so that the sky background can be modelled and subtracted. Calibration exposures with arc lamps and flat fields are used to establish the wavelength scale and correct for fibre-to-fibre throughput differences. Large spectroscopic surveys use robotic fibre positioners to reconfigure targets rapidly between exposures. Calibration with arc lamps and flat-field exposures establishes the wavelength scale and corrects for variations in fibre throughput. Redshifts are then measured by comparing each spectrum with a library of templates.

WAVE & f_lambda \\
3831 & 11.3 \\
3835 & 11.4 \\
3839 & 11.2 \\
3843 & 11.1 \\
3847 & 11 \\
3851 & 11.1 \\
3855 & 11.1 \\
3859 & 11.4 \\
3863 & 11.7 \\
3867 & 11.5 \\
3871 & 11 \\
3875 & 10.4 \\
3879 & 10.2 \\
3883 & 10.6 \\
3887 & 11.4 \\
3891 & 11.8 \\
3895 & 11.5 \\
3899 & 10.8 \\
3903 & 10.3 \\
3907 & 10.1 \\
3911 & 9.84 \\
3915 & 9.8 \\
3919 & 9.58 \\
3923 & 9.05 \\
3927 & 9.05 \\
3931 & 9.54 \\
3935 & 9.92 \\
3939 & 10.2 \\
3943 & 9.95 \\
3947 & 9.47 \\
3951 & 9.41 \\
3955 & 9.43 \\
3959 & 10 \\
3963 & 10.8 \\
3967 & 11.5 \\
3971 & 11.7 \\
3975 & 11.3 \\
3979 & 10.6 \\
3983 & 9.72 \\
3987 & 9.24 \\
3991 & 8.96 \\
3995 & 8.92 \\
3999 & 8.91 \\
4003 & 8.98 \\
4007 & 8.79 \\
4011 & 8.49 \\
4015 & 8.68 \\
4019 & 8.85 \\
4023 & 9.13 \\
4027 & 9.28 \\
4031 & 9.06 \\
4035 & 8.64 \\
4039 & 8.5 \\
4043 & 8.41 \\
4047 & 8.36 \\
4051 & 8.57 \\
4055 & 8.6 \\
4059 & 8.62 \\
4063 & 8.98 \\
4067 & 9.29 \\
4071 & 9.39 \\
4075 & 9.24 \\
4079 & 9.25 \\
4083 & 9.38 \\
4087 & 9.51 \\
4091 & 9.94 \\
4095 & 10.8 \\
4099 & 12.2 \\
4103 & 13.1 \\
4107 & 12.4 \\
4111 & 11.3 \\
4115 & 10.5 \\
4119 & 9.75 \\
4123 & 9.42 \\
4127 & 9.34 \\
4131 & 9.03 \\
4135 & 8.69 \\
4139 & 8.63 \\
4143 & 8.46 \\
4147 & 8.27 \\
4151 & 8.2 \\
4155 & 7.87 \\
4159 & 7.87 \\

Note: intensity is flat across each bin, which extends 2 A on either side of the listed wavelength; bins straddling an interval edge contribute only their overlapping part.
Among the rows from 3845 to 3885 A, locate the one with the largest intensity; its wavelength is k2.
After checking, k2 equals 3863 A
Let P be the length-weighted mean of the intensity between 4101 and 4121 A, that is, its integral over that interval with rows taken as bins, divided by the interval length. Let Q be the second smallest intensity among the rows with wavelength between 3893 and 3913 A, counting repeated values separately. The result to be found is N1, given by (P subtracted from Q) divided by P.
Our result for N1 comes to -0.11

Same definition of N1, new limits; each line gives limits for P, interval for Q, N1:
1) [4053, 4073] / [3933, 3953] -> 0.06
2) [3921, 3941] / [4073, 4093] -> -0.03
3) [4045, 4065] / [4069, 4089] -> 0.07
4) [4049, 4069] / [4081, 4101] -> 0.08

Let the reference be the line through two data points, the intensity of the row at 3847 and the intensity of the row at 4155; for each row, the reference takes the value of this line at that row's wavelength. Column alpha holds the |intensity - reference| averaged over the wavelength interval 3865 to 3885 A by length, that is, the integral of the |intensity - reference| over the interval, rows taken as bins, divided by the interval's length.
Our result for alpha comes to 0.35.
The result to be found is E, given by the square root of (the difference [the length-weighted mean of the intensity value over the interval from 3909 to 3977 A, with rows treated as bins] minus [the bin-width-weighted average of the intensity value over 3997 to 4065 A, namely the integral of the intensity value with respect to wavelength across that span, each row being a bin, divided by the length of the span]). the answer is 1.1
